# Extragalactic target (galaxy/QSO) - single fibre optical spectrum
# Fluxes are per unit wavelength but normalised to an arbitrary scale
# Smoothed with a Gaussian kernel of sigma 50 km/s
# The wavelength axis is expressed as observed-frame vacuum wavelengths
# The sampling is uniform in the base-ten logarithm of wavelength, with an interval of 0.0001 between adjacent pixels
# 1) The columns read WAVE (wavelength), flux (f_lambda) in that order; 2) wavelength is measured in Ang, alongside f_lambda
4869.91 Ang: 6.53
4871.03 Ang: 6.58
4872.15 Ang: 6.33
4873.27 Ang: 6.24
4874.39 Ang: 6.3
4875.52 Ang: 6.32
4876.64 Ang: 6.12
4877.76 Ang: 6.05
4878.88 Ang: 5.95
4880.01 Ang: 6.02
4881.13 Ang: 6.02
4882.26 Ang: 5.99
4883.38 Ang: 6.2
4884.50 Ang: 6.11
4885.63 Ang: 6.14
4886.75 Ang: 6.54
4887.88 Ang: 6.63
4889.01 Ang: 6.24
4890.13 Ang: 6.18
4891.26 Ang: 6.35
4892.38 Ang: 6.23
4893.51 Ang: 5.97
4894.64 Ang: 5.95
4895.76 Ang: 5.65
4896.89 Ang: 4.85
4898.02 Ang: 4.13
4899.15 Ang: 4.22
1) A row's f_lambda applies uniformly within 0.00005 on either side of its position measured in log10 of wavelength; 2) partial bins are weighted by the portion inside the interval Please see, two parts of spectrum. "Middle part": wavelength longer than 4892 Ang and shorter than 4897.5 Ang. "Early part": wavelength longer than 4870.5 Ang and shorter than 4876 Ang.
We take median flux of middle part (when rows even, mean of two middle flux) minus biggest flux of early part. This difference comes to -0.63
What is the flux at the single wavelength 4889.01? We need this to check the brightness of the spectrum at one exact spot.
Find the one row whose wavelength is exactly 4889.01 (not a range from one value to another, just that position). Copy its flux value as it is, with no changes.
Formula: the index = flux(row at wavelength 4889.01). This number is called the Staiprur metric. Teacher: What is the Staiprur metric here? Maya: 6.24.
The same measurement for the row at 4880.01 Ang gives 6.02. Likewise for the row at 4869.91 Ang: 6.53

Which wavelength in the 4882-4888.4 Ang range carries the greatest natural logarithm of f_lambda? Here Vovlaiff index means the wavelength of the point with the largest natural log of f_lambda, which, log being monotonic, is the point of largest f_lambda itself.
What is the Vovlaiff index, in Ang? 4887.88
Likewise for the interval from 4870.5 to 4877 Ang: 4871.03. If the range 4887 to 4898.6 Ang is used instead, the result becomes 4887.88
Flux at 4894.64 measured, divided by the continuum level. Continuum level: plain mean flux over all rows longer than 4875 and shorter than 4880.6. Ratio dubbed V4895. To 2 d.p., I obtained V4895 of 0.98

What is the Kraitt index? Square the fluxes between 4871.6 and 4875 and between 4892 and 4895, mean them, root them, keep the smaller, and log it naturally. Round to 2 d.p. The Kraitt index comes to 1.80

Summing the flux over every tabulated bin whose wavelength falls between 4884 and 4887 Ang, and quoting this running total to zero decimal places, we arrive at 19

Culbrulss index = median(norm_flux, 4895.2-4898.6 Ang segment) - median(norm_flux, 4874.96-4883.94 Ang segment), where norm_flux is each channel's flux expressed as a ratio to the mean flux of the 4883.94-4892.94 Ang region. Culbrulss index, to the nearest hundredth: -0.19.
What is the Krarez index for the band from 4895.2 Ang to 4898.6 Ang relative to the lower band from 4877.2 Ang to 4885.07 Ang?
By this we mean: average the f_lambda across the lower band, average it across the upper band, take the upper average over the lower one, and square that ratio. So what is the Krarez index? 0.65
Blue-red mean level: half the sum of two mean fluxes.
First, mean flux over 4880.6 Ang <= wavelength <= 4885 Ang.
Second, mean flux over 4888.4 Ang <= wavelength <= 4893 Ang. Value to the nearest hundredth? 6.17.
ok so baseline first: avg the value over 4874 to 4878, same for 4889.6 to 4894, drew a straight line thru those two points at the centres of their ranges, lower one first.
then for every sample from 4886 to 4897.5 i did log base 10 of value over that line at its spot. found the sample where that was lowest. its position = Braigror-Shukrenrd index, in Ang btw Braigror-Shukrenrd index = 4896.89 Ang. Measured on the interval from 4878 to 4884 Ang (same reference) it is 4878.88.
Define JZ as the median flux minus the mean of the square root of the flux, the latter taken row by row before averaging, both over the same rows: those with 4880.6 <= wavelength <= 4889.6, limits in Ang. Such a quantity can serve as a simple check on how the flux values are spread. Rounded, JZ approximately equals 3.67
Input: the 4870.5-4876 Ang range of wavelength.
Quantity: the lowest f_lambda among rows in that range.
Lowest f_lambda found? 6.24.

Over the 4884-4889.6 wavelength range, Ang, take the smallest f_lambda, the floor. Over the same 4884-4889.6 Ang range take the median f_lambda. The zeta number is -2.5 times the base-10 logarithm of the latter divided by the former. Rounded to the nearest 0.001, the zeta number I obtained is -0.023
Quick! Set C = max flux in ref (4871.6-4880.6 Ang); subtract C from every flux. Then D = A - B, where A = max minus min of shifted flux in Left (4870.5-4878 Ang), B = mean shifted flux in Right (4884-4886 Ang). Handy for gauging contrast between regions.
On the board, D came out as 0.7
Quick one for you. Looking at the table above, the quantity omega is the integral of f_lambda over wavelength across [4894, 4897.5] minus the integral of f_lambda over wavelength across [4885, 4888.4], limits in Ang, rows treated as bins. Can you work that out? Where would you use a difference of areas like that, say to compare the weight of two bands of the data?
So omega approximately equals -3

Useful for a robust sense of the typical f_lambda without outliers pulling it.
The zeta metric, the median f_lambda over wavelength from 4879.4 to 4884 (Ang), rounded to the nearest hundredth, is 6.02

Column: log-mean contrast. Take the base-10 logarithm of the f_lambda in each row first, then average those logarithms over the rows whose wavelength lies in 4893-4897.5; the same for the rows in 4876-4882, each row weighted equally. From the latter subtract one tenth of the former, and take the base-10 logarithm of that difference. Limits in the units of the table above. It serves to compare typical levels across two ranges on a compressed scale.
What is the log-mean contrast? -0.151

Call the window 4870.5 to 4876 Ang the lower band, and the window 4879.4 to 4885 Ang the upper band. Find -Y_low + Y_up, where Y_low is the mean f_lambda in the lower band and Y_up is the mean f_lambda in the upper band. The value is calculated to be -0.3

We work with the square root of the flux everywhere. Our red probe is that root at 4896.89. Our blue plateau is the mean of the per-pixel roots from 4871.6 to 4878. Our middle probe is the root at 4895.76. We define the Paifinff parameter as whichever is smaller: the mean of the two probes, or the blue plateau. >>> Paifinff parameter 2.29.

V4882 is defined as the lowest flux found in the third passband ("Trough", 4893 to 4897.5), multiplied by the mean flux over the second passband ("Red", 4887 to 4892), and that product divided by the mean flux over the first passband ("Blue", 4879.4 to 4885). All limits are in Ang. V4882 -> 5.1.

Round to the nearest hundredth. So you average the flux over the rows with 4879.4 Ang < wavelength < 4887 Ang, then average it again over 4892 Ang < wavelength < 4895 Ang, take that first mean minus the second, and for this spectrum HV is 0.10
